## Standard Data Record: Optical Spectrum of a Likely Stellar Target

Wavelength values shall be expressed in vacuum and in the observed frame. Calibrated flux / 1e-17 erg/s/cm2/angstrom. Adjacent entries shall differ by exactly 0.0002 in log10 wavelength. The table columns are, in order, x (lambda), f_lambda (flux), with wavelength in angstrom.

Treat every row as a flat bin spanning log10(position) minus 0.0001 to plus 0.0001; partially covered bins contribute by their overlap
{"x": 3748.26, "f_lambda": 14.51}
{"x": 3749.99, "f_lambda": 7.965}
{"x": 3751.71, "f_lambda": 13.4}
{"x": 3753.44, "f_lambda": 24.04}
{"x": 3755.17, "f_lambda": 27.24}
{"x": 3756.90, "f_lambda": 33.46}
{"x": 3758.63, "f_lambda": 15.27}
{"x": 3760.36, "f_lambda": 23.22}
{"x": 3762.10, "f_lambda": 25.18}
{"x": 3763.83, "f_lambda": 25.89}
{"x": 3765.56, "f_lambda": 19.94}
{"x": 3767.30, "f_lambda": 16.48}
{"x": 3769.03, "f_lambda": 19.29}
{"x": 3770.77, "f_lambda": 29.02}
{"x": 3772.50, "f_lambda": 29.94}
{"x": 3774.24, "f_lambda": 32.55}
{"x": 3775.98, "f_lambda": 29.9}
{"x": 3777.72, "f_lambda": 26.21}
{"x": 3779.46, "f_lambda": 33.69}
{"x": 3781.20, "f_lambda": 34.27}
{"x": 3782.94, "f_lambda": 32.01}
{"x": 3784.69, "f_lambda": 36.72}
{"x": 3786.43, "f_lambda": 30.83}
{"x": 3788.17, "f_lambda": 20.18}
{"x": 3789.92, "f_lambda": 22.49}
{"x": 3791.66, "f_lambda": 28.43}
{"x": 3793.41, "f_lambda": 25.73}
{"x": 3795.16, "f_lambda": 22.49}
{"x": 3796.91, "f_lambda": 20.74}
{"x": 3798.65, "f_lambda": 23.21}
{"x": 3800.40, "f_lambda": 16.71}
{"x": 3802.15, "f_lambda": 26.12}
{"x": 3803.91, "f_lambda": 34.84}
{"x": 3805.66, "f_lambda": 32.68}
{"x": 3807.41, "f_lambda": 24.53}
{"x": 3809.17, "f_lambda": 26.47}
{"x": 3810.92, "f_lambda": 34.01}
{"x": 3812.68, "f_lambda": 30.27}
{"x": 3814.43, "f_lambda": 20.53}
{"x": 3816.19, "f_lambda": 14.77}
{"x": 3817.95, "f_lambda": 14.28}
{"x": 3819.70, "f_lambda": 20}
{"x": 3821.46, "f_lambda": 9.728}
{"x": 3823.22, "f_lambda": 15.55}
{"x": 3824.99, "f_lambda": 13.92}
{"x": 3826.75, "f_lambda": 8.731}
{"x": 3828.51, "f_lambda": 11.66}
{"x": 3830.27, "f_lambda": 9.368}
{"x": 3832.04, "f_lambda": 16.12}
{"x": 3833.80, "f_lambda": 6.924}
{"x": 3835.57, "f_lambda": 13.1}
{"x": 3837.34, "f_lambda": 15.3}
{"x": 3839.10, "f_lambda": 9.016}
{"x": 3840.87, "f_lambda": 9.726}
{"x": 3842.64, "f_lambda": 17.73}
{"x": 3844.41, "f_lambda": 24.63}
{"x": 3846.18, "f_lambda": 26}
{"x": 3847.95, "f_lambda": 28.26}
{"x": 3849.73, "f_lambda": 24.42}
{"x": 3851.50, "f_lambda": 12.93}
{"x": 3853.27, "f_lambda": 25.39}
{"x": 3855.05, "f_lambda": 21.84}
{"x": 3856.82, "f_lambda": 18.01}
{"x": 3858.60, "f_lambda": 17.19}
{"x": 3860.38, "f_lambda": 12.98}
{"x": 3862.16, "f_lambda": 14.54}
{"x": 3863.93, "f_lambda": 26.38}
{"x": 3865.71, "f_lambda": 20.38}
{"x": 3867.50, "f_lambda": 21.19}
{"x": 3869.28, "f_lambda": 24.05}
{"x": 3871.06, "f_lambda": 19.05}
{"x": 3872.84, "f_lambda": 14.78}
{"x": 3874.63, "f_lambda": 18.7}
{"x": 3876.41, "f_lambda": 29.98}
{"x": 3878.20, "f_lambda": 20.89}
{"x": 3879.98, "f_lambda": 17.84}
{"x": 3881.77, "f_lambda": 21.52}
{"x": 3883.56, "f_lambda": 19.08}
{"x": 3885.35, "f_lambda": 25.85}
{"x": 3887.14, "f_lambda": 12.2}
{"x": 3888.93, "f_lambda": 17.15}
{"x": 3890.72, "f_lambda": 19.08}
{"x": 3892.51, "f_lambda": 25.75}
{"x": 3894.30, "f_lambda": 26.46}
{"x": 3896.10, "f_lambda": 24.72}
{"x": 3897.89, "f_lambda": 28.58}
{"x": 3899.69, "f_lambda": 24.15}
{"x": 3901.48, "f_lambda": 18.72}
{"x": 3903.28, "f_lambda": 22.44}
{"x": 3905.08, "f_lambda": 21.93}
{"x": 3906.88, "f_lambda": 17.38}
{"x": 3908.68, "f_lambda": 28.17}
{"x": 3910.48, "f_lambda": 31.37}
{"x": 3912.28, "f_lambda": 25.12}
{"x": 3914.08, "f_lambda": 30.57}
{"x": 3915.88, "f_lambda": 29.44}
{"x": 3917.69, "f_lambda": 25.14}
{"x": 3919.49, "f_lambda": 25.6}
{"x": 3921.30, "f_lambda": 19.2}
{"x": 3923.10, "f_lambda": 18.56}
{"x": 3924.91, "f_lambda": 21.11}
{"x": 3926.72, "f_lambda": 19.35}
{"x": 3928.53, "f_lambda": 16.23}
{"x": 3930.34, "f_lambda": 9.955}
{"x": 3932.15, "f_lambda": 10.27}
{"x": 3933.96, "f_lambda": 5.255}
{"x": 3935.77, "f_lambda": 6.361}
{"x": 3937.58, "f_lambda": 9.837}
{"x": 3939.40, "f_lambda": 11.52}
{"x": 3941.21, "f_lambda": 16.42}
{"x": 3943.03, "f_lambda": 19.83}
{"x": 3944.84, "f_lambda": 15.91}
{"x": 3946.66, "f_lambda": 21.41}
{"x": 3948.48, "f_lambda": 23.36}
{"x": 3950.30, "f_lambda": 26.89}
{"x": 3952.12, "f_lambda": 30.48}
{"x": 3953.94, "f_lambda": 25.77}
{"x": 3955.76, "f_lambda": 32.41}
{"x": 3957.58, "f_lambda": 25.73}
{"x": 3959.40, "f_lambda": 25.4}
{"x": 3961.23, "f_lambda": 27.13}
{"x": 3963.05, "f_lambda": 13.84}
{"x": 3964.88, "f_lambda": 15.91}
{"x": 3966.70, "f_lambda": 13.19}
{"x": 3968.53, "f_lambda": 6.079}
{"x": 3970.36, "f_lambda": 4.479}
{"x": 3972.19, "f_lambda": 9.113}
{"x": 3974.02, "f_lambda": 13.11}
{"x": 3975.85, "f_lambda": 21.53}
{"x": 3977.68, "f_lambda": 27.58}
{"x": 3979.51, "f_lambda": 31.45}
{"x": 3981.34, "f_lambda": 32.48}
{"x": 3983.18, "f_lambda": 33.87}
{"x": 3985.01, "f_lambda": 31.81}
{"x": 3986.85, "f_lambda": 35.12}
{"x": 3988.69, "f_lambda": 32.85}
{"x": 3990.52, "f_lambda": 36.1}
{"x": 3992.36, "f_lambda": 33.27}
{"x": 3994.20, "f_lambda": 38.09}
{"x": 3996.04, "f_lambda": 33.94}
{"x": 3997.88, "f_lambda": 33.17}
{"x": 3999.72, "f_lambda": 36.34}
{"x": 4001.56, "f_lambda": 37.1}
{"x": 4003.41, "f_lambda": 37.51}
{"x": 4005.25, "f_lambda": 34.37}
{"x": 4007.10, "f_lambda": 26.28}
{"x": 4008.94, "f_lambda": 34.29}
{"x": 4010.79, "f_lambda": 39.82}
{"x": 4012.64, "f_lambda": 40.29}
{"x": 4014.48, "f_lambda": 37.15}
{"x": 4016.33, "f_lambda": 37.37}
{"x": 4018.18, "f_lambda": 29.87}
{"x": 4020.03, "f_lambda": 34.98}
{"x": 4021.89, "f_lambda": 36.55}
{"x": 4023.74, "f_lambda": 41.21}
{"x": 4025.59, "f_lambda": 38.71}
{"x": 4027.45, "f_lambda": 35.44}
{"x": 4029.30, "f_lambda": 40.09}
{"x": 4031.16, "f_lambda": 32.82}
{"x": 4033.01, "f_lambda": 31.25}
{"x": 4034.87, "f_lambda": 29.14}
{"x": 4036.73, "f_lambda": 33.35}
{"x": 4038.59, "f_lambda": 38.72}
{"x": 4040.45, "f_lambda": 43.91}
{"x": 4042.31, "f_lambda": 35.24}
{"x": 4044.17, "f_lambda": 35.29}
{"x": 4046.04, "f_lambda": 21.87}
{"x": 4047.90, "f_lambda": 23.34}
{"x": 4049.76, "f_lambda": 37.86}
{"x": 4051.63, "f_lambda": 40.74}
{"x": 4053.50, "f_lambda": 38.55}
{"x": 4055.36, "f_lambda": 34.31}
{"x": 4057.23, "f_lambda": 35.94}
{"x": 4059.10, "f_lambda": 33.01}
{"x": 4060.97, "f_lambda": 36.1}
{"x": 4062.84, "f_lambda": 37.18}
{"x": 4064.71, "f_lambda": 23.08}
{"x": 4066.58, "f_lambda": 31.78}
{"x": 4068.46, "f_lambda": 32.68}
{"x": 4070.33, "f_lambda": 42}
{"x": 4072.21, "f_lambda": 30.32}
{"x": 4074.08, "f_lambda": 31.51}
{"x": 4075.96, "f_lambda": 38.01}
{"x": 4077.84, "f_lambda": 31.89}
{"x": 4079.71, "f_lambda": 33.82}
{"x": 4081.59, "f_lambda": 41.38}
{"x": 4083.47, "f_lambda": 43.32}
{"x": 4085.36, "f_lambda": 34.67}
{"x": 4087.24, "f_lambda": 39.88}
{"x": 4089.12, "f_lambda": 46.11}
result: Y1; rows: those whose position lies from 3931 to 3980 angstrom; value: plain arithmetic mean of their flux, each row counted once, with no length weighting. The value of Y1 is 18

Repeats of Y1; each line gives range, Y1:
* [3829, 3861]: 17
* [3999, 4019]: 35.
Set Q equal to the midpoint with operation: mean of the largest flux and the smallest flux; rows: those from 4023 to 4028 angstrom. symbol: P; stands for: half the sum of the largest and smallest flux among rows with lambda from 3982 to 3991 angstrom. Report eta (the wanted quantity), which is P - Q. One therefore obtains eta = -4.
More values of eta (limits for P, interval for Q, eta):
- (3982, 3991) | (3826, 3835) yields 22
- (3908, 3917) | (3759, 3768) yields 7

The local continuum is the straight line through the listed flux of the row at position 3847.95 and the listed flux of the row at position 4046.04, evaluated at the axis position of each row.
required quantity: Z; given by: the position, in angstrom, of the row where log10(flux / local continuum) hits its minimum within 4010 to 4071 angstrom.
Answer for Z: 4046.04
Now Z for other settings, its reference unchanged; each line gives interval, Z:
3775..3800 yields 3788.17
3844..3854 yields 3851.50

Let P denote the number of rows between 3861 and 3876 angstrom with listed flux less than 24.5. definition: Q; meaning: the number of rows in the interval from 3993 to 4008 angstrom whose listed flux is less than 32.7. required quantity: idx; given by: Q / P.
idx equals 0.1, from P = 7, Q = 1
